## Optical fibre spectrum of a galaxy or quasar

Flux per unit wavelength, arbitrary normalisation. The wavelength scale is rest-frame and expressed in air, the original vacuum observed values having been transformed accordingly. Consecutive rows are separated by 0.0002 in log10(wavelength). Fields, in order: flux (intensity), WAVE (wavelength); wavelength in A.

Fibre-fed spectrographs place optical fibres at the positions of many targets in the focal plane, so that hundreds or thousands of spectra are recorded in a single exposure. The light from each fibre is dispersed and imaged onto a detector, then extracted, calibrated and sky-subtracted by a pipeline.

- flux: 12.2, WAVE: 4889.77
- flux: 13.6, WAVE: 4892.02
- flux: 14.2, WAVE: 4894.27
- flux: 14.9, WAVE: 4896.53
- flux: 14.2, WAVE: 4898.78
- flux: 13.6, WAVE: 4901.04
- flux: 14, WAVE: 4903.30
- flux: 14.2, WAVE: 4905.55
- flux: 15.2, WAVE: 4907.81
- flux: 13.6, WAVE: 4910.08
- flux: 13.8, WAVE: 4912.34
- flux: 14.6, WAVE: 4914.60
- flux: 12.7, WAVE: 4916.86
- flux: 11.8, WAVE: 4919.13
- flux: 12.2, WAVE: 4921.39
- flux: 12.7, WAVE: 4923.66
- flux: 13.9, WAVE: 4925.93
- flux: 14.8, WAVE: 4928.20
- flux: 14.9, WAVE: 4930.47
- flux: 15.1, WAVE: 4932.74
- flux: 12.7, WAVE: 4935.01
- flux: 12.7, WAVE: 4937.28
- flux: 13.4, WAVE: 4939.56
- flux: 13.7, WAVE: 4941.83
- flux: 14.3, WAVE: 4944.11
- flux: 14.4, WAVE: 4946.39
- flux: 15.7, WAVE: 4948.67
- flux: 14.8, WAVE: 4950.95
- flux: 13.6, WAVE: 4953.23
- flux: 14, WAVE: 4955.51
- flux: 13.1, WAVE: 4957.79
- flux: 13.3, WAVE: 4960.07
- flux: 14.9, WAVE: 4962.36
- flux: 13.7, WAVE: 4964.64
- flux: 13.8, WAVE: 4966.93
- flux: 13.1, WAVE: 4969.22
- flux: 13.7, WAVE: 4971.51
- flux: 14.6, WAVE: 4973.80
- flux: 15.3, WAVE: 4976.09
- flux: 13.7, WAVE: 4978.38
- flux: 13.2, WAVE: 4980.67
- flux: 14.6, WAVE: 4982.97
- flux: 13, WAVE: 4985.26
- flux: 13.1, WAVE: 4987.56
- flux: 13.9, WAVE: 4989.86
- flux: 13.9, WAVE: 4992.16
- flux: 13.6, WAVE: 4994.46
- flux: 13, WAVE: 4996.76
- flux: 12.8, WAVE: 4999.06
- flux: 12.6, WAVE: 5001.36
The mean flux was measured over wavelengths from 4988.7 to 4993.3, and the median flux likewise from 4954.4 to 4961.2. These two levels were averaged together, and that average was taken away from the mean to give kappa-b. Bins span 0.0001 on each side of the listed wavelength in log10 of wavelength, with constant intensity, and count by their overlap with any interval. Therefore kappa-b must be 0.3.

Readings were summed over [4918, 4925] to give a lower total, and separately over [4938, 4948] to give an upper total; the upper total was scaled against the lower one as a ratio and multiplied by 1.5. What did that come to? 2.3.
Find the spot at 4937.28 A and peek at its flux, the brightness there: 12.7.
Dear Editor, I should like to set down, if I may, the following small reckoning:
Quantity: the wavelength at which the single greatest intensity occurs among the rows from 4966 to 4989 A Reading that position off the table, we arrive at 4976.09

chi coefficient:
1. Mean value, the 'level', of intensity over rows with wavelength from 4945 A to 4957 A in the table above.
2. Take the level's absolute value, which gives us 14.5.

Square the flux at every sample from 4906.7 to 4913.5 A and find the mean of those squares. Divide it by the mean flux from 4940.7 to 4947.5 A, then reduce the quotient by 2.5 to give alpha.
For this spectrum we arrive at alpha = 11.8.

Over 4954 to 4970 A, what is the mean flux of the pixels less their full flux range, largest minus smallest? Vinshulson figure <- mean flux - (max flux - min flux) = 11.9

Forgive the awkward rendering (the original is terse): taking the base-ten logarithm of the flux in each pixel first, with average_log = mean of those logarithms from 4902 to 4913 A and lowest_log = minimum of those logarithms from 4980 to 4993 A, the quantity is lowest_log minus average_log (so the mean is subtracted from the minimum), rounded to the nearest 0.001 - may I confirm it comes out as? -0.037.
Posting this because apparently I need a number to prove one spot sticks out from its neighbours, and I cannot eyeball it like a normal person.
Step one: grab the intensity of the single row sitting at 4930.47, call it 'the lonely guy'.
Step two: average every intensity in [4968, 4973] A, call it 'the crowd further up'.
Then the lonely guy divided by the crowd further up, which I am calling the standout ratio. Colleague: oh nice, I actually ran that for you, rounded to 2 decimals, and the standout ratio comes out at 1.11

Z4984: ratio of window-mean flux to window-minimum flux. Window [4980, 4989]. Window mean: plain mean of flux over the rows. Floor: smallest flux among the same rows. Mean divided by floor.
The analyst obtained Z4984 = 1.04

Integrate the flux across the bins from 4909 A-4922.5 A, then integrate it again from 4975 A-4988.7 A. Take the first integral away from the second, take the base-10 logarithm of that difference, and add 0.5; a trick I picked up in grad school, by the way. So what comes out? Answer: 1.58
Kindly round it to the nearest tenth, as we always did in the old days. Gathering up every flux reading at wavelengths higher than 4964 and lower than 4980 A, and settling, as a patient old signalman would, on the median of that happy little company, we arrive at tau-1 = 13.7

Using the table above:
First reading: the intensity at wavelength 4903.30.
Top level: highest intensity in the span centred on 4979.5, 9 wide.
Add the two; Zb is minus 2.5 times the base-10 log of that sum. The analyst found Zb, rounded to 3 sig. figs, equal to -3.67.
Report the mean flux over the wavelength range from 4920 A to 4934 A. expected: 13.9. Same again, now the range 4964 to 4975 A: 13.8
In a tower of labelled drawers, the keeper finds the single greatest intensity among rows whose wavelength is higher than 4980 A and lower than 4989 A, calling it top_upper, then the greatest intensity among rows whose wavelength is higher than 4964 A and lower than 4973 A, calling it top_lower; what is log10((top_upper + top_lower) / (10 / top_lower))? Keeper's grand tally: 1.59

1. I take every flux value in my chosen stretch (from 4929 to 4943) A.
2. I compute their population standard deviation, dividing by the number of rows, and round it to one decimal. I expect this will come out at 1.0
